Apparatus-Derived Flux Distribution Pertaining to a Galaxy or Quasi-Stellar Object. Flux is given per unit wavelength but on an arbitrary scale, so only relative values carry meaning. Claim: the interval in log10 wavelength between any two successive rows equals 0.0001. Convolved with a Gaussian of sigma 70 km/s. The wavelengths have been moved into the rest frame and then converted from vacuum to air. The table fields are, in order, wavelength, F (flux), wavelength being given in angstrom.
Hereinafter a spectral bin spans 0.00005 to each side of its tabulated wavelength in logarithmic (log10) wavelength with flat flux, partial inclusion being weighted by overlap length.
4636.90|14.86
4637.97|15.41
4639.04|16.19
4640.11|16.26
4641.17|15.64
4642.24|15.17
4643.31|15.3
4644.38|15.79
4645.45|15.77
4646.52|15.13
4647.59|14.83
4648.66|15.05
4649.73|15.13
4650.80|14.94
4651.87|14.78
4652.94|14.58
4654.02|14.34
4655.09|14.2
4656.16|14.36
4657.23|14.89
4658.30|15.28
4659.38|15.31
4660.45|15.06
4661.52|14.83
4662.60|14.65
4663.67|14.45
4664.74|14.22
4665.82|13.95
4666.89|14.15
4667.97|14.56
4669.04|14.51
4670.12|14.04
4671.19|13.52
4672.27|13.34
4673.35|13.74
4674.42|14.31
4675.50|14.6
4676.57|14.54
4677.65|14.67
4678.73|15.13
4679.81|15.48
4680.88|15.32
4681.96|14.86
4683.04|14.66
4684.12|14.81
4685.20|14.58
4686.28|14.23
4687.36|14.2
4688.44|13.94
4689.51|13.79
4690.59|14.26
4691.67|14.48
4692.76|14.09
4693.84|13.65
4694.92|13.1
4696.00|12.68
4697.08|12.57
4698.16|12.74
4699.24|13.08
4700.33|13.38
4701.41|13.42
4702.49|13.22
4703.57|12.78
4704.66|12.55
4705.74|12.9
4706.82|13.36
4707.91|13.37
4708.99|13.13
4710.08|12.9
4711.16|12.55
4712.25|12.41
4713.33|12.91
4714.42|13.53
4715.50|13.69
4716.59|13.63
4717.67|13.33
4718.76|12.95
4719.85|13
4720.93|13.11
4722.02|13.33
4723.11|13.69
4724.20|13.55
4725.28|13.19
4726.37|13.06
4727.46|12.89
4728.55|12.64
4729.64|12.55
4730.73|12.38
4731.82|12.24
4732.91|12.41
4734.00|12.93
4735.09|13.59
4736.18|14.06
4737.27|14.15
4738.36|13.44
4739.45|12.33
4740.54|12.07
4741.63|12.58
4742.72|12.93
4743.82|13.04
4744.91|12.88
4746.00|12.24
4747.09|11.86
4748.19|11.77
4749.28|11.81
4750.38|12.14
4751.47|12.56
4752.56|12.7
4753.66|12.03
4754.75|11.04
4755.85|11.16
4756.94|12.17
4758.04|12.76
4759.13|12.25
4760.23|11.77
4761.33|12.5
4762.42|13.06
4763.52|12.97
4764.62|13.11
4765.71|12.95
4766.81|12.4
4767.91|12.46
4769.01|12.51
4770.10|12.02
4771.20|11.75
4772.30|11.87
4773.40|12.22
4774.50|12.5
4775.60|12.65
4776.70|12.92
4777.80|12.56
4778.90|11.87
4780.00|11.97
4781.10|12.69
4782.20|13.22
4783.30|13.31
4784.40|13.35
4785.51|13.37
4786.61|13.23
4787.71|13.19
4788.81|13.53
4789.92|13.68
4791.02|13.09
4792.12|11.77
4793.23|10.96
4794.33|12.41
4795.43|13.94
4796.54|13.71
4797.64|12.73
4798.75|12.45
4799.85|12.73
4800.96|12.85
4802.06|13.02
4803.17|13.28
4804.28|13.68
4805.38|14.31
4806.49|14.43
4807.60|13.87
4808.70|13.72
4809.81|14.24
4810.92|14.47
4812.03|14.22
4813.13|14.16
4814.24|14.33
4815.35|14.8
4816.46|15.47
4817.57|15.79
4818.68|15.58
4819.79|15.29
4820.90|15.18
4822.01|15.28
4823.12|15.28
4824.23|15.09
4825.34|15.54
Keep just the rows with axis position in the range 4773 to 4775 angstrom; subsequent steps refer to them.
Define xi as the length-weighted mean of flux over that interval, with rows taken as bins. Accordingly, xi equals 12.4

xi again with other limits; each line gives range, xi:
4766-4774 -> 12.2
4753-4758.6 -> 11.9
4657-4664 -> 14.9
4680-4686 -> 14.9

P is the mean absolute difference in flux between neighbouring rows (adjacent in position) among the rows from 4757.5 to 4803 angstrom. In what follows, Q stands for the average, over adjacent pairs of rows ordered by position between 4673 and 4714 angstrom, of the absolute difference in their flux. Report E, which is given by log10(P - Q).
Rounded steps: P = 0.41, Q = 0.282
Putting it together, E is -0.9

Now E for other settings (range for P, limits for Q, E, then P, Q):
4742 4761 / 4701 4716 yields -0.9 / 0.42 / 0.302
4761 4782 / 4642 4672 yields -1.4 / 0.30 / 0.257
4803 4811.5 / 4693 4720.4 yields -1.0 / 0.37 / 0.277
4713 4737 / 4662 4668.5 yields -2.9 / 0.26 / 0.262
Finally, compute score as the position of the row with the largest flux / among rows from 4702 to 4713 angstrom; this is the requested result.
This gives 4707.91 angstrom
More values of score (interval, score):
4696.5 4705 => 4701.41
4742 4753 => 4743.82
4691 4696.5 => 4691.67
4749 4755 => 4752.56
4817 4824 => 4817.57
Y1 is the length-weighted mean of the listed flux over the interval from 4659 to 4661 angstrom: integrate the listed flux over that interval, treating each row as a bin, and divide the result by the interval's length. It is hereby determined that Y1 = 15.2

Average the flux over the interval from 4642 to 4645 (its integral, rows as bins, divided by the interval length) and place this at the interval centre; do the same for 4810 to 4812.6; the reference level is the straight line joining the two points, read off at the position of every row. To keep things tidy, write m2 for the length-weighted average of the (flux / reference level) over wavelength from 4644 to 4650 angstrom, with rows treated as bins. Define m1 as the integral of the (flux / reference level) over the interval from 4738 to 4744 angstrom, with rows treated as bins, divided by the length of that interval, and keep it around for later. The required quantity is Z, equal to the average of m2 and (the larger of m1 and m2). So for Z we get 0.991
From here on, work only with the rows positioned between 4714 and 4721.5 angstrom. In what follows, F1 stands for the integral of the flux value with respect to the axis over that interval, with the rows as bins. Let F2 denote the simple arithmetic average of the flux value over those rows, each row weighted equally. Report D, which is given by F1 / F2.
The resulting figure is 7.50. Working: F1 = 100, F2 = 13.3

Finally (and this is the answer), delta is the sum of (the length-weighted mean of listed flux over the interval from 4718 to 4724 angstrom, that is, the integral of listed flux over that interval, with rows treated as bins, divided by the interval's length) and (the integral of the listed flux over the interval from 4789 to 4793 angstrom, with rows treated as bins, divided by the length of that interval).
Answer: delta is 26.0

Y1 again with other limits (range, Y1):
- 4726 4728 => 13.0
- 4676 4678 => 14.6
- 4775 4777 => 12.8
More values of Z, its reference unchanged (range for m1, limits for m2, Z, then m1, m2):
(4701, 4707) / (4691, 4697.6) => 0.889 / 0.87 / 0.889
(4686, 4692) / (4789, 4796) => 0.905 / 0.93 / 0.876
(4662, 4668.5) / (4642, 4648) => 0.994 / 0.94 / 0.994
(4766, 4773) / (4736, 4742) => 0.882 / 0.83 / 0.882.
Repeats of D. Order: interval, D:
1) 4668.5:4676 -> 7.50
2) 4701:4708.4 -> 7.40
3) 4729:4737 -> 8.02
